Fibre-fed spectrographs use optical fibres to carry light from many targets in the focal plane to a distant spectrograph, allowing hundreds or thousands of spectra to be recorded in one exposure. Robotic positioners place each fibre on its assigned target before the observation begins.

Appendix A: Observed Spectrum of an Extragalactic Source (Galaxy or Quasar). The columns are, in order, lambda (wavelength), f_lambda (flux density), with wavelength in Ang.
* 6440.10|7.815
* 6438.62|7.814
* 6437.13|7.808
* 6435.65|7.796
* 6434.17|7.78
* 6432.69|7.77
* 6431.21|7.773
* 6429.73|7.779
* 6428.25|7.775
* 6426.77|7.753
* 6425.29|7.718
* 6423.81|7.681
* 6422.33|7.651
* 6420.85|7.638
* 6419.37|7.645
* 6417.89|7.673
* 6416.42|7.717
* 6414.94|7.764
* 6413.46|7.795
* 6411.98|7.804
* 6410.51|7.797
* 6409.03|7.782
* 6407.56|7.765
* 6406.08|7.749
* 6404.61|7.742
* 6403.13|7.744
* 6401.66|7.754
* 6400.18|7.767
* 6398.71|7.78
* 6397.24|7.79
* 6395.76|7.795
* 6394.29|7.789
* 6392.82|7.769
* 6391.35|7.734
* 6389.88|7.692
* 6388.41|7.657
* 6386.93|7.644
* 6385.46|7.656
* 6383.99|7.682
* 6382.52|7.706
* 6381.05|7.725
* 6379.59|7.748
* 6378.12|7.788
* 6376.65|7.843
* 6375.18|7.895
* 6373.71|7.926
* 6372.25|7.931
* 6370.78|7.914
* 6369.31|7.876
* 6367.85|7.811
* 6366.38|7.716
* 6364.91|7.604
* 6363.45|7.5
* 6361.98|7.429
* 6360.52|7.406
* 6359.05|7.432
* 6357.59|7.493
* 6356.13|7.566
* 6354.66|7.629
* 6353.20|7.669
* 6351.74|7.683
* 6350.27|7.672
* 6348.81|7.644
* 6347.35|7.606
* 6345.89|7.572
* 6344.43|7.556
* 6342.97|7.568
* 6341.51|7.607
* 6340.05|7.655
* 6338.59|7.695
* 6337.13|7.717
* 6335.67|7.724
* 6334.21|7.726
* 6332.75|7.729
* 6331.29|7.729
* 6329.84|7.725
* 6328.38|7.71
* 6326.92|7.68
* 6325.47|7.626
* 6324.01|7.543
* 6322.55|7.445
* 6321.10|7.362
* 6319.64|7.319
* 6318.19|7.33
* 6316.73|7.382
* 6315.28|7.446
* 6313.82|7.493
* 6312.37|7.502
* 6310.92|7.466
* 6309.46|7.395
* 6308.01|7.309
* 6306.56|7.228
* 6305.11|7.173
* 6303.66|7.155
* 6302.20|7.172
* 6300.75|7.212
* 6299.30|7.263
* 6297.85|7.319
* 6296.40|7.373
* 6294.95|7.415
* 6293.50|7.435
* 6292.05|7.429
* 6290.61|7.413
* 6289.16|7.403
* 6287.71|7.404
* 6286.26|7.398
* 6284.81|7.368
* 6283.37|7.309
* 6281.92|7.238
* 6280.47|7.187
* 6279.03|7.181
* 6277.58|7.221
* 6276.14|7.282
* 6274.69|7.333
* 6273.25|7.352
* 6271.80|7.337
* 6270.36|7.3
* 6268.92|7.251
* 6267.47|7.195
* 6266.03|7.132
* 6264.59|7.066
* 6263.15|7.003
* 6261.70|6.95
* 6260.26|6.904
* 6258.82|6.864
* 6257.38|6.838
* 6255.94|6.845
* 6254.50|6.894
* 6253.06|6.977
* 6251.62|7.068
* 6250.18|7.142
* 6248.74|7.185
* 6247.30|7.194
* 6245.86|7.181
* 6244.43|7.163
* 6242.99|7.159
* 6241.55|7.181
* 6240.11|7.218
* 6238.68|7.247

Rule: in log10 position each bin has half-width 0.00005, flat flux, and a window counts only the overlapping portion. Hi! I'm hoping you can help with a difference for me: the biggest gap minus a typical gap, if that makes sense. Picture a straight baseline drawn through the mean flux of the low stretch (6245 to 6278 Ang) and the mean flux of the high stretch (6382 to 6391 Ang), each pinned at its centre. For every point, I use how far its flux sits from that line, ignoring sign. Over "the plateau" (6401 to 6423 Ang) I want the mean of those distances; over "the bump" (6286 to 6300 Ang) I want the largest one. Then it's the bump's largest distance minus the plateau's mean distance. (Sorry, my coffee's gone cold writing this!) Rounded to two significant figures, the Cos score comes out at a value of 0.12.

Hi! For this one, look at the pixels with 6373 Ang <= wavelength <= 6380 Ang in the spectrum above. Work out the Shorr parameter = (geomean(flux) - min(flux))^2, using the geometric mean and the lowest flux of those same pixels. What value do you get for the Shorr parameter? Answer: 0.0084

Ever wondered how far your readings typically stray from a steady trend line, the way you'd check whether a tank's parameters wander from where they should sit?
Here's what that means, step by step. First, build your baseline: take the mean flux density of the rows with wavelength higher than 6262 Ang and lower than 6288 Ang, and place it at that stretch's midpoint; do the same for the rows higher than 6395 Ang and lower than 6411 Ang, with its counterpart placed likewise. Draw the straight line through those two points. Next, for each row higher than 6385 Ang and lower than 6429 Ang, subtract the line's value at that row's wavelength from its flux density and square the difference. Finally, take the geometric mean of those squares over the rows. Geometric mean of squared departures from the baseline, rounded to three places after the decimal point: 0.001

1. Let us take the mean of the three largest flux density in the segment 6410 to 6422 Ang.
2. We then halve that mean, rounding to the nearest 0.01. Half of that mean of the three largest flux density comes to 3.90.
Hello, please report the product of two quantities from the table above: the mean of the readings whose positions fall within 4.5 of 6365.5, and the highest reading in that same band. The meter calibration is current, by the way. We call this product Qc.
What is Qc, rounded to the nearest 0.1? 60.3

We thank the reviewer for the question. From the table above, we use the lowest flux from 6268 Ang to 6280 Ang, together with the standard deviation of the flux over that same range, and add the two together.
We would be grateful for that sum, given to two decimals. 7.24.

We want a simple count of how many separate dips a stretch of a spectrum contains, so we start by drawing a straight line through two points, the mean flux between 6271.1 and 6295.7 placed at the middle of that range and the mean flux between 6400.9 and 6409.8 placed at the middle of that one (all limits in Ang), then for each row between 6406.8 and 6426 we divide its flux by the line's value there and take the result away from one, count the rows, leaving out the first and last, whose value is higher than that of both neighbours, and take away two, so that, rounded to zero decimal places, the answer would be -1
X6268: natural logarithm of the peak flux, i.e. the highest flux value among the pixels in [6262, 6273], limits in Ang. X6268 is 1.993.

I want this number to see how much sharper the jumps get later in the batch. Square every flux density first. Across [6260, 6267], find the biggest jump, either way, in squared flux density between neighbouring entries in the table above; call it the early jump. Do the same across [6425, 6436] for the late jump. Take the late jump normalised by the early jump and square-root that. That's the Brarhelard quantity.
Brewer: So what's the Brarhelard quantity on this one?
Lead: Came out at 0.76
